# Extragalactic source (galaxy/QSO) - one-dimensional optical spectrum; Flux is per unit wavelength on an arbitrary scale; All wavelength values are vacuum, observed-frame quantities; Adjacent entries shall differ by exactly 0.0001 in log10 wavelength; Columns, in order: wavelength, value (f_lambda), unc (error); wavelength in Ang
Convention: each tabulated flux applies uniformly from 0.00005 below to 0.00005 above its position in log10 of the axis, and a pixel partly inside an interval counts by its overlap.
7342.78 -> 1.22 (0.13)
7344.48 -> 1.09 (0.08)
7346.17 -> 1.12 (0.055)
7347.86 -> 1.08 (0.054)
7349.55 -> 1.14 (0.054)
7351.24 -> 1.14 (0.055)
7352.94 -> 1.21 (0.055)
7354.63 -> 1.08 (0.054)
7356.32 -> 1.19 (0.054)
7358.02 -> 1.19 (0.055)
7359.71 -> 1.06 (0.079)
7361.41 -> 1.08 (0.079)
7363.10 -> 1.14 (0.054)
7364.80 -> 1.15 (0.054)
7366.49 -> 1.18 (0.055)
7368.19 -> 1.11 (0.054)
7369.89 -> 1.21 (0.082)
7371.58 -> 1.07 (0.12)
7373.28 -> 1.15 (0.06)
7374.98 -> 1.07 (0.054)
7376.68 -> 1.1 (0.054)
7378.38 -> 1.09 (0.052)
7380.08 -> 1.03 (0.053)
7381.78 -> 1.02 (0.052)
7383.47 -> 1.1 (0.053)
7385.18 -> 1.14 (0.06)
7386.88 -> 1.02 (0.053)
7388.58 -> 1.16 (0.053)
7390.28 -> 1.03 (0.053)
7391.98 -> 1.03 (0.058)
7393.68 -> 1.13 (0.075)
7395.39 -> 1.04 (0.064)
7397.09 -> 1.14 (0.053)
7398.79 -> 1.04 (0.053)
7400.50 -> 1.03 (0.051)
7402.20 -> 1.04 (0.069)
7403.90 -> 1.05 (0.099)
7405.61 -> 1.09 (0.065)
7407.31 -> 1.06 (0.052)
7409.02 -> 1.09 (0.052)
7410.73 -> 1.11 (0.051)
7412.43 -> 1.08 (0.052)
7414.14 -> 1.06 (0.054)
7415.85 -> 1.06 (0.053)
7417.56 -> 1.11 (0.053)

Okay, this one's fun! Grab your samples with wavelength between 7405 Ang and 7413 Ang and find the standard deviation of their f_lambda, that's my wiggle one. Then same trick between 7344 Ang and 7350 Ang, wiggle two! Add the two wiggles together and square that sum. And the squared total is 0.002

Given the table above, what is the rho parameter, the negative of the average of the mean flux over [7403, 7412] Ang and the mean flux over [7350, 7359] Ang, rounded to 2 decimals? -1.12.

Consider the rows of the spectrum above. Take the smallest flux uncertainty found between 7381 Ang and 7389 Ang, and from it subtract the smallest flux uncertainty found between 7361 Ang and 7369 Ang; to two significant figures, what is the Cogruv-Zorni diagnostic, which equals -0.0020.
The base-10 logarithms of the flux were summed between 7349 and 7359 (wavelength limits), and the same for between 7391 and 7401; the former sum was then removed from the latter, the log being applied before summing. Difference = -0.211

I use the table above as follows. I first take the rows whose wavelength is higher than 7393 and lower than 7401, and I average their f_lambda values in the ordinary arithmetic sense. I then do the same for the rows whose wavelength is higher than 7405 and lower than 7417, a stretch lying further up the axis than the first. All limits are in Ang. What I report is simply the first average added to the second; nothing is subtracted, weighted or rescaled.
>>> 2.15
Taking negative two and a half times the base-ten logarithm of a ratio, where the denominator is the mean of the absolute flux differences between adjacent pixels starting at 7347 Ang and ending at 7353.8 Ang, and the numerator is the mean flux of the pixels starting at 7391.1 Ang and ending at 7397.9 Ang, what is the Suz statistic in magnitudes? -3.50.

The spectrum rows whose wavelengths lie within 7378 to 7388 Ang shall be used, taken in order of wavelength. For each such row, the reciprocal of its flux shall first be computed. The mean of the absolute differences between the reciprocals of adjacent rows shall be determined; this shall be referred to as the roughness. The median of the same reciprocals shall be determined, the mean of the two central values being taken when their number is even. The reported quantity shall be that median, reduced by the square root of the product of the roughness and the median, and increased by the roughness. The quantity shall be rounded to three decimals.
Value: 0.772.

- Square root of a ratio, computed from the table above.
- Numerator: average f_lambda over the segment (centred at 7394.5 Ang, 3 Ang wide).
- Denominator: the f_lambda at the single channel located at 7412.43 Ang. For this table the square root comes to 1.00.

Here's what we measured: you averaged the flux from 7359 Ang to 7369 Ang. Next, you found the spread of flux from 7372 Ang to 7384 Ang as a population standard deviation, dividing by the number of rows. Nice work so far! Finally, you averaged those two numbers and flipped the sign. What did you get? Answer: -0.581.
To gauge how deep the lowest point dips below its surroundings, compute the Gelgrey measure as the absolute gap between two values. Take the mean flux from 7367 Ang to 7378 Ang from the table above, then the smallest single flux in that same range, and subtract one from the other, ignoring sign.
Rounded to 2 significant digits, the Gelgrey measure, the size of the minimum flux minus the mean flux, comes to 0.048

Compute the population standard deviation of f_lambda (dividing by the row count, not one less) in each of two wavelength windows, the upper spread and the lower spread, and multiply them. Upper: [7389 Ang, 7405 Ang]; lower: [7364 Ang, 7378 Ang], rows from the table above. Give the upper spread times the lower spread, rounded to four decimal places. 0.0020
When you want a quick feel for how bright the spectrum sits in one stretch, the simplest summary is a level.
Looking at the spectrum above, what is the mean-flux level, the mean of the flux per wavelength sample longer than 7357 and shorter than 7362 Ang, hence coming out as 1.11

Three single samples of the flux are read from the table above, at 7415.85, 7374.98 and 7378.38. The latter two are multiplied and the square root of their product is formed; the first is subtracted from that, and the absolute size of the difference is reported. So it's 0.020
